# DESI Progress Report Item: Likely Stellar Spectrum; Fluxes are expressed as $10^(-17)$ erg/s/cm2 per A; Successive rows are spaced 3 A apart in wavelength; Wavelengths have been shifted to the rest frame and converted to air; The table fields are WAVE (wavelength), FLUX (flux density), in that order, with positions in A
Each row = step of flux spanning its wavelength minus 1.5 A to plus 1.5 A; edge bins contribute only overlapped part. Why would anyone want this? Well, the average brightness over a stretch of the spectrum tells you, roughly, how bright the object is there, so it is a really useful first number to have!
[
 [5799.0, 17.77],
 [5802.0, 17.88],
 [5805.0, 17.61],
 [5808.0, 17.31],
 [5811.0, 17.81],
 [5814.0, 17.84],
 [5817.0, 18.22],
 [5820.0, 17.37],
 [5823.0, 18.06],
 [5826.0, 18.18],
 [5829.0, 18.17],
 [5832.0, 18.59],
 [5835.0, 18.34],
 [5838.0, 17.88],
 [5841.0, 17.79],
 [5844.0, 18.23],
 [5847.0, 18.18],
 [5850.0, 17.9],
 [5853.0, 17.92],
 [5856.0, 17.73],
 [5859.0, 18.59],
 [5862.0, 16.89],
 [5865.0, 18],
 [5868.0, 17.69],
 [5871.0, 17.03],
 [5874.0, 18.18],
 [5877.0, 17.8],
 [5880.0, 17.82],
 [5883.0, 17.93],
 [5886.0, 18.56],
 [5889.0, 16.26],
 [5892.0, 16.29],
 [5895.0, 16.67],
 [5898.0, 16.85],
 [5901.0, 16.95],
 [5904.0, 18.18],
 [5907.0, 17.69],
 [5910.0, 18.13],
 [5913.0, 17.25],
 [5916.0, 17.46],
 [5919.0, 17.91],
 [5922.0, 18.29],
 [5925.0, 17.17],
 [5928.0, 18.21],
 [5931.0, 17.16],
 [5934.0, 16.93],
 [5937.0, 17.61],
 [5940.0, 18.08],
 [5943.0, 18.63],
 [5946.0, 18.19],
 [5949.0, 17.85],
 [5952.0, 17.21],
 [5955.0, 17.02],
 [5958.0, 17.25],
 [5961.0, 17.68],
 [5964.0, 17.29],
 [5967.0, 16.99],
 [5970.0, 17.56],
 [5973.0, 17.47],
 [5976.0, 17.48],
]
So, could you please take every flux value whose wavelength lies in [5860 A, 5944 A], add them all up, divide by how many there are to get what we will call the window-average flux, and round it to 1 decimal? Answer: 17.6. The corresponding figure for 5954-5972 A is 17.3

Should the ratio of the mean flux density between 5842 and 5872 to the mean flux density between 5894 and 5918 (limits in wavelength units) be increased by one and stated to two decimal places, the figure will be 2.02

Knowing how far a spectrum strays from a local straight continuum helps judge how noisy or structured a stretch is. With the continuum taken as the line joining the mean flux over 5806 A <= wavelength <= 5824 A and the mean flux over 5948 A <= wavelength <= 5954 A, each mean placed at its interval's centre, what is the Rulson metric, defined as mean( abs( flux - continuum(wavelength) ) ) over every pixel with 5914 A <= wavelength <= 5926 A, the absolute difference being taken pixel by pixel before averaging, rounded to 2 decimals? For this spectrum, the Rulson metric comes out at 0.39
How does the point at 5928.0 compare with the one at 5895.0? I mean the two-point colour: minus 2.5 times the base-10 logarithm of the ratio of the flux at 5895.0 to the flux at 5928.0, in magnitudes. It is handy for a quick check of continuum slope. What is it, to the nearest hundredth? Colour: 0.10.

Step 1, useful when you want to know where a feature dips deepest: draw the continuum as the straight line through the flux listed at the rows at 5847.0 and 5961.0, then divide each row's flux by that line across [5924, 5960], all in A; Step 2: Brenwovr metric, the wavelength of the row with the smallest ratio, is 5934.0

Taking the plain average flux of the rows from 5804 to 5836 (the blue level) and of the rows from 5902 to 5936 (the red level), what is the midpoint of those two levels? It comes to 17.81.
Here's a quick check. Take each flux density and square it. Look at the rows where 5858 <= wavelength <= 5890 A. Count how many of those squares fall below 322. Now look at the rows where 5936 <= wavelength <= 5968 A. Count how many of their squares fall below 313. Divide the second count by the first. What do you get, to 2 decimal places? 1.00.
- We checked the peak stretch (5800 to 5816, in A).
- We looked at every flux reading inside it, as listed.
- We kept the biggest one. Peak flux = 17.88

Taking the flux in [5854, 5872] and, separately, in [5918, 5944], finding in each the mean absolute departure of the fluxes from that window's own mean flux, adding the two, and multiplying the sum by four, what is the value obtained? 3.8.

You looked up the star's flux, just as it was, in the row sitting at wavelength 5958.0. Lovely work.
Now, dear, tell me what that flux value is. 17.25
